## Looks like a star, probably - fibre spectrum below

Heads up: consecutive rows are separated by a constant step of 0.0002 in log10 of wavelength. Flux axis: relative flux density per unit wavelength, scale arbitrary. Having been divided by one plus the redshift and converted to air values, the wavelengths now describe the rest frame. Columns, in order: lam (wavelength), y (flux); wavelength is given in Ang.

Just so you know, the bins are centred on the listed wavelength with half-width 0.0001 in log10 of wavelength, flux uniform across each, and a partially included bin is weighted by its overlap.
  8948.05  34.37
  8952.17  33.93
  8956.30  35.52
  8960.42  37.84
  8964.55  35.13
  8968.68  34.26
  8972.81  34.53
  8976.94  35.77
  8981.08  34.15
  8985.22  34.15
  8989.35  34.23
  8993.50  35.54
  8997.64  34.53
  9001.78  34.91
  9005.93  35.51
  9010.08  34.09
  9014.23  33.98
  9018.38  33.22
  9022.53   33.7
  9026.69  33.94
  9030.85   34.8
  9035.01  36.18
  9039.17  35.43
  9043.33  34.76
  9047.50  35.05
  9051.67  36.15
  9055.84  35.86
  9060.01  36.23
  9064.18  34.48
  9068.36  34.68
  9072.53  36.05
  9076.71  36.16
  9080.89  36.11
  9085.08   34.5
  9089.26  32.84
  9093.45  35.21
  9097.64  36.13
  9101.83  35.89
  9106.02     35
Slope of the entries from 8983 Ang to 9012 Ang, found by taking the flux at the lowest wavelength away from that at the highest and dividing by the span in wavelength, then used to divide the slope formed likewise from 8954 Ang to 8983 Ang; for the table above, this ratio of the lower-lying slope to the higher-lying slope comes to 23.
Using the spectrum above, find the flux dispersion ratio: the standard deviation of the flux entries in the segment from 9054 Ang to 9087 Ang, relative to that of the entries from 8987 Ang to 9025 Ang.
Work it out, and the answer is 1.0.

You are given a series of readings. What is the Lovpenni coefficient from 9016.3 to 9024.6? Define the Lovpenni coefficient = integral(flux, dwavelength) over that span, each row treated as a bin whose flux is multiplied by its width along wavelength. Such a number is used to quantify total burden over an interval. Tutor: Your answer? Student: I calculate 278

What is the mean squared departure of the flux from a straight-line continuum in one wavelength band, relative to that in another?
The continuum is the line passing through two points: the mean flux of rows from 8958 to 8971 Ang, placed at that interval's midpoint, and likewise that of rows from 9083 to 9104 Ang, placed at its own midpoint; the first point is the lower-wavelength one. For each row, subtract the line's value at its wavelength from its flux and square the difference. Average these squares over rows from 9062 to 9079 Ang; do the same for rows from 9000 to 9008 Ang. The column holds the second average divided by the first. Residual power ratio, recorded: 0.2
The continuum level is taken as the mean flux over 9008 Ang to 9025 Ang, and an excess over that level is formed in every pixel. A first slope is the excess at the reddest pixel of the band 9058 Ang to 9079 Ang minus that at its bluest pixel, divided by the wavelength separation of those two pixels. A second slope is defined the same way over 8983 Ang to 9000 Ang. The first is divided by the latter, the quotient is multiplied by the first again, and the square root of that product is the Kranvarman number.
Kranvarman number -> 0.02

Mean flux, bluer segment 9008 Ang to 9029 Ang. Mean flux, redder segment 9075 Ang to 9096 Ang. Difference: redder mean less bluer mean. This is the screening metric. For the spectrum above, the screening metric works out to 1.2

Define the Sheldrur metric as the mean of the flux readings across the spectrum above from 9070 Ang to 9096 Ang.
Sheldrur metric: 35.15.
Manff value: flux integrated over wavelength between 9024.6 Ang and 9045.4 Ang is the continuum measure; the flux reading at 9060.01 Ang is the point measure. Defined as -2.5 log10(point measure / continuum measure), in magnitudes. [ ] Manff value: 3.3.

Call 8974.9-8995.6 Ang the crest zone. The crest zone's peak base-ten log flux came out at 1.55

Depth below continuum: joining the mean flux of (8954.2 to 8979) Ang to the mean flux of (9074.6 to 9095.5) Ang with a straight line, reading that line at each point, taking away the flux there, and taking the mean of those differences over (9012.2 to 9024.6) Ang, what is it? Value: 1.6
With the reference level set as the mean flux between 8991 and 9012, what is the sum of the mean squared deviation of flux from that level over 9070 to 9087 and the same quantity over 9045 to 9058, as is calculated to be 1.9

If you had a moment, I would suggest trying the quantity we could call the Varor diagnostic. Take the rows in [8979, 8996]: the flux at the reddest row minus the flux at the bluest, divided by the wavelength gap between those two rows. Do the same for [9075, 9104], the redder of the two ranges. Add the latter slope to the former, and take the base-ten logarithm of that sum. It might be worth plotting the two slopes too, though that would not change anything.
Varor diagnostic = -1.0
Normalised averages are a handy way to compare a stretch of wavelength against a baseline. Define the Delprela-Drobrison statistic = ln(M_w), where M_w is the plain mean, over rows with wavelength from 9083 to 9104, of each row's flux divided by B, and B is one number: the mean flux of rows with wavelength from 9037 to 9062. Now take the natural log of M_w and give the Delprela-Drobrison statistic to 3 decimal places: -0.019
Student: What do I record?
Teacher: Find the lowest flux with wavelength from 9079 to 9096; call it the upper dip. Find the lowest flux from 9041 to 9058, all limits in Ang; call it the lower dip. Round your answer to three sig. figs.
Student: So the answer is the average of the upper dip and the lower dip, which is 33.8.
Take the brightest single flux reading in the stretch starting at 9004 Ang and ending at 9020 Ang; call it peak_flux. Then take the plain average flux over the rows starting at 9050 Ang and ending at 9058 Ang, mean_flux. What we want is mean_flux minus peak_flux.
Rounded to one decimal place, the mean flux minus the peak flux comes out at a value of 0.5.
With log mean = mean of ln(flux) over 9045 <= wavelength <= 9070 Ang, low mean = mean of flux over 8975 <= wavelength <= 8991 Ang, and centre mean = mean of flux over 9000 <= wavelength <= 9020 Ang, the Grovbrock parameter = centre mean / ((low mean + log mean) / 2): 1.801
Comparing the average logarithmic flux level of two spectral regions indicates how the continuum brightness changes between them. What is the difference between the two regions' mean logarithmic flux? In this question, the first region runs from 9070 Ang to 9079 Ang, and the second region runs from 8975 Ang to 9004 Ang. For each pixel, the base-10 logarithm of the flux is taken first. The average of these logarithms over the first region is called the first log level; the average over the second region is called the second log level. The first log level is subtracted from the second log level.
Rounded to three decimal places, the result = -0.017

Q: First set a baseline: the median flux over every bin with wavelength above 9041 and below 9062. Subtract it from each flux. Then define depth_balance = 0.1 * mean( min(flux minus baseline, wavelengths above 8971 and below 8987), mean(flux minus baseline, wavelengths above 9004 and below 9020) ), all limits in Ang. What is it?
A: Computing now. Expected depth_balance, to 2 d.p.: -0.17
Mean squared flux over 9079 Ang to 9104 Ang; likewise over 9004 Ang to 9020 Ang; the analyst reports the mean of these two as 1202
